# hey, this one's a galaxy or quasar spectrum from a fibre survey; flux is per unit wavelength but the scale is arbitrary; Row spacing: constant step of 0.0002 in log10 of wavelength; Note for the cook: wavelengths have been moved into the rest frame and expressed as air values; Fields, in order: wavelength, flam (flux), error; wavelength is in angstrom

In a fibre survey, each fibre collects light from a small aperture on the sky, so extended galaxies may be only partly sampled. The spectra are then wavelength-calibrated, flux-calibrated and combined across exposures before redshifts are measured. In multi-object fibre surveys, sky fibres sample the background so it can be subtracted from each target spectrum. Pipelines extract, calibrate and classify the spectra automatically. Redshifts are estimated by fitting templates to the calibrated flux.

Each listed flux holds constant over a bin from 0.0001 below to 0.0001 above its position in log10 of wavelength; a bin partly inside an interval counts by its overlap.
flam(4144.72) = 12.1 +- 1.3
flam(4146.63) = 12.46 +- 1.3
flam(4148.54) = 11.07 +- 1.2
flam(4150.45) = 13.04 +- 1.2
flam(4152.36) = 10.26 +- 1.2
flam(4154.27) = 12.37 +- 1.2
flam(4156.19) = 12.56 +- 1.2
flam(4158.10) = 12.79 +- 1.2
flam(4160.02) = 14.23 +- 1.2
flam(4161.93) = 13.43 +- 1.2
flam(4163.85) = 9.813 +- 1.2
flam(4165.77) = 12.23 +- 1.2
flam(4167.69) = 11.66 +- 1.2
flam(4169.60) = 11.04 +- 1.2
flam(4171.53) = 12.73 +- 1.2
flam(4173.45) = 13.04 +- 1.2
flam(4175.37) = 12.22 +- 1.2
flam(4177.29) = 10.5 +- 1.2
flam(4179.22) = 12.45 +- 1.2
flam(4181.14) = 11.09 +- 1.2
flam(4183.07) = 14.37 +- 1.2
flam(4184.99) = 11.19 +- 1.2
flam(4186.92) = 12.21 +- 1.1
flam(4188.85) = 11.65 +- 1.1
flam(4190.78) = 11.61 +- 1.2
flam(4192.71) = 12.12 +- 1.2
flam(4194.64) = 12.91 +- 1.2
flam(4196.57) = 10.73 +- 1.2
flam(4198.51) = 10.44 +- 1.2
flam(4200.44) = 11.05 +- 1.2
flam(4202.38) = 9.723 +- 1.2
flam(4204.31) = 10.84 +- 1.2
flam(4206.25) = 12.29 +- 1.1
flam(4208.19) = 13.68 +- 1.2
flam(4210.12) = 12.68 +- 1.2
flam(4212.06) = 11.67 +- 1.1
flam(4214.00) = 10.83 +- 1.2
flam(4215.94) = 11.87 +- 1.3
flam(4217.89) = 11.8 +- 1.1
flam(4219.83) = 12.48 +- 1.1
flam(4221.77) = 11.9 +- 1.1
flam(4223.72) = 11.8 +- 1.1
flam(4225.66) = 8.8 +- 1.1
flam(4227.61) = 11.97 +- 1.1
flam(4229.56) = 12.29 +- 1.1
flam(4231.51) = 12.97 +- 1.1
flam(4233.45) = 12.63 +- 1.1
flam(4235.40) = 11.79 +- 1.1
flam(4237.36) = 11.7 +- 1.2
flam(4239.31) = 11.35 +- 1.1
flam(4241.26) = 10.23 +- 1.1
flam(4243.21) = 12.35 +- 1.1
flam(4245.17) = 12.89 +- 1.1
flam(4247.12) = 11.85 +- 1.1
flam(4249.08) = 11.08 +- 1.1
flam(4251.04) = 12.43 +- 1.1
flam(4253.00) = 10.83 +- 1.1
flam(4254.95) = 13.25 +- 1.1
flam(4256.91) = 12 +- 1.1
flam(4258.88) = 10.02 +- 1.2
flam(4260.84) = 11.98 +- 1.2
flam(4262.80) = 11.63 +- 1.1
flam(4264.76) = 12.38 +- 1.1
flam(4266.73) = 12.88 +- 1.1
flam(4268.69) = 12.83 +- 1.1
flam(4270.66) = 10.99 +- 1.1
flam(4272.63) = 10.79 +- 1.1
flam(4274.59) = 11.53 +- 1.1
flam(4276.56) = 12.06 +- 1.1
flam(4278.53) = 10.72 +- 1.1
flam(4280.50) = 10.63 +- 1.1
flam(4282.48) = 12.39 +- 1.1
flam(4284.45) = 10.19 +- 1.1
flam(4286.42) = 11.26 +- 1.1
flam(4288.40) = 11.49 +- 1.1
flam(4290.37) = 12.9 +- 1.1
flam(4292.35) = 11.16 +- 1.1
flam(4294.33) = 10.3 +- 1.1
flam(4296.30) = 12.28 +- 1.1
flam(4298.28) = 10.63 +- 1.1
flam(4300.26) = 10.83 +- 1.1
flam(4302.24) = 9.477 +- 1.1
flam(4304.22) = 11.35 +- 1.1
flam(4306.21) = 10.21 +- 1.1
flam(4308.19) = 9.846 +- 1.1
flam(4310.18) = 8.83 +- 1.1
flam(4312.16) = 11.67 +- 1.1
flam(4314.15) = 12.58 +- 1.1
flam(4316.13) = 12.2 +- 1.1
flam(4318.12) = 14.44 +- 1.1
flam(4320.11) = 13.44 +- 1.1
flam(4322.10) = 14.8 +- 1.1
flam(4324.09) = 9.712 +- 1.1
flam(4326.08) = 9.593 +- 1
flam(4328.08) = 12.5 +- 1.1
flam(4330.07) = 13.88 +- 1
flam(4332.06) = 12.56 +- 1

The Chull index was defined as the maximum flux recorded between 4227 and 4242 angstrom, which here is 12.97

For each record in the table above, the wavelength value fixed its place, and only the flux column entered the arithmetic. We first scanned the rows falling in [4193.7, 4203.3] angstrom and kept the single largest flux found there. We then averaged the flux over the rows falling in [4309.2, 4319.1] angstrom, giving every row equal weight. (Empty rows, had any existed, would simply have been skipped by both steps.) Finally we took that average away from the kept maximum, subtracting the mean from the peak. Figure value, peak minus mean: 1.0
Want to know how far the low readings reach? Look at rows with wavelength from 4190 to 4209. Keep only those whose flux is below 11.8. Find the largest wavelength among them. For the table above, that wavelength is 4204.31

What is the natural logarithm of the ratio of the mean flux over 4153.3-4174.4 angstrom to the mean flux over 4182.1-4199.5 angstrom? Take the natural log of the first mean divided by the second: 0.036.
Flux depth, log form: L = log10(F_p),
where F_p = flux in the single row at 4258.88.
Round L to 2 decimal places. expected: 1.00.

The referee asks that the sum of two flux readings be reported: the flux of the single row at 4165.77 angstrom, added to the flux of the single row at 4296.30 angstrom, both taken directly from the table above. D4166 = 24.5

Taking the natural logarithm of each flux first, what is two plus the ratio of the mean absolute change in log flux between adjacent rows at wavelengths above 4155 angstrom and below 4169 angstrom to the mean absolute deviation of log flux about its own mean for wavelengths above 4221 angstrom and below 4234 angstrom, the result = 3.57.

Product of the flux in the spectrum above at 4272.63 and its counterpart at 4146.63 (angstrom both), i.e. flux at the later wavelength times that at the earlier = 134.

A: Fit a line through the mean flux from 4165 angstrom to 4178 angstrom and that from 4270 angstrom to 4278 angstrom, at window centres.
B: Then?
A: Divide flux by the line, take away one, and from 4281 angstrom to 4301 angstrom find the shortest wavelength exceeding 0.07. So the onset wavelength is 4282.48 angstrom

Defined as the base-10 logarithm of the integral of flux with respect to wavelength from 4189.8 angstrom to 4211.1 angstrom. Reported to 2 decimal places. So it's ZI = 2.39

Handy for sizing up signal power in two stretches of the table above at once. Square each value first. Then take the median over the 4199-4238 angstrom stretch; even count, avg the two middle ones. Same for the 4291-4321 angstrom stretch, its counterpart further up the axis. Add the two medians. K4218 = 265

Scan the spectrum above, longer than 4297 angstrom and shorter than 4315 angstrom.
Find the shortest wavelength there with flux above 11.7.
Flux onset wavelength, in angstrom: 4314.15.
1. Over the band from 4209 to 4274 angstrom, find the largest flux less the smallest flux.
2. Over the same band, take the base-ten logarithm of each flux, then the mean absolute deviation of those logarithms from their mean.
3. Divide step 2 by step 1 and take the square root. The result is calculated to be 0.077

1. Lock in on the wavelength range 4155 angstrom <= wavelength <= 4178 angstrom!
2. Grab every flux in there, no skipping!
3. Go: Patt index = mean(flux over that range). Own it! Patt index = 12.2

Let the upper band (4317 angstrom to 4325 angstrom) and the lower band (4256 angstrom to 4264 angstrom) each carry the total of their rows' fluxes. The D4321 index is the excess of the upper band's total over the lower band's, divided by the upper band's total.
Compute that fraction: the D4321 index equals 0.13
